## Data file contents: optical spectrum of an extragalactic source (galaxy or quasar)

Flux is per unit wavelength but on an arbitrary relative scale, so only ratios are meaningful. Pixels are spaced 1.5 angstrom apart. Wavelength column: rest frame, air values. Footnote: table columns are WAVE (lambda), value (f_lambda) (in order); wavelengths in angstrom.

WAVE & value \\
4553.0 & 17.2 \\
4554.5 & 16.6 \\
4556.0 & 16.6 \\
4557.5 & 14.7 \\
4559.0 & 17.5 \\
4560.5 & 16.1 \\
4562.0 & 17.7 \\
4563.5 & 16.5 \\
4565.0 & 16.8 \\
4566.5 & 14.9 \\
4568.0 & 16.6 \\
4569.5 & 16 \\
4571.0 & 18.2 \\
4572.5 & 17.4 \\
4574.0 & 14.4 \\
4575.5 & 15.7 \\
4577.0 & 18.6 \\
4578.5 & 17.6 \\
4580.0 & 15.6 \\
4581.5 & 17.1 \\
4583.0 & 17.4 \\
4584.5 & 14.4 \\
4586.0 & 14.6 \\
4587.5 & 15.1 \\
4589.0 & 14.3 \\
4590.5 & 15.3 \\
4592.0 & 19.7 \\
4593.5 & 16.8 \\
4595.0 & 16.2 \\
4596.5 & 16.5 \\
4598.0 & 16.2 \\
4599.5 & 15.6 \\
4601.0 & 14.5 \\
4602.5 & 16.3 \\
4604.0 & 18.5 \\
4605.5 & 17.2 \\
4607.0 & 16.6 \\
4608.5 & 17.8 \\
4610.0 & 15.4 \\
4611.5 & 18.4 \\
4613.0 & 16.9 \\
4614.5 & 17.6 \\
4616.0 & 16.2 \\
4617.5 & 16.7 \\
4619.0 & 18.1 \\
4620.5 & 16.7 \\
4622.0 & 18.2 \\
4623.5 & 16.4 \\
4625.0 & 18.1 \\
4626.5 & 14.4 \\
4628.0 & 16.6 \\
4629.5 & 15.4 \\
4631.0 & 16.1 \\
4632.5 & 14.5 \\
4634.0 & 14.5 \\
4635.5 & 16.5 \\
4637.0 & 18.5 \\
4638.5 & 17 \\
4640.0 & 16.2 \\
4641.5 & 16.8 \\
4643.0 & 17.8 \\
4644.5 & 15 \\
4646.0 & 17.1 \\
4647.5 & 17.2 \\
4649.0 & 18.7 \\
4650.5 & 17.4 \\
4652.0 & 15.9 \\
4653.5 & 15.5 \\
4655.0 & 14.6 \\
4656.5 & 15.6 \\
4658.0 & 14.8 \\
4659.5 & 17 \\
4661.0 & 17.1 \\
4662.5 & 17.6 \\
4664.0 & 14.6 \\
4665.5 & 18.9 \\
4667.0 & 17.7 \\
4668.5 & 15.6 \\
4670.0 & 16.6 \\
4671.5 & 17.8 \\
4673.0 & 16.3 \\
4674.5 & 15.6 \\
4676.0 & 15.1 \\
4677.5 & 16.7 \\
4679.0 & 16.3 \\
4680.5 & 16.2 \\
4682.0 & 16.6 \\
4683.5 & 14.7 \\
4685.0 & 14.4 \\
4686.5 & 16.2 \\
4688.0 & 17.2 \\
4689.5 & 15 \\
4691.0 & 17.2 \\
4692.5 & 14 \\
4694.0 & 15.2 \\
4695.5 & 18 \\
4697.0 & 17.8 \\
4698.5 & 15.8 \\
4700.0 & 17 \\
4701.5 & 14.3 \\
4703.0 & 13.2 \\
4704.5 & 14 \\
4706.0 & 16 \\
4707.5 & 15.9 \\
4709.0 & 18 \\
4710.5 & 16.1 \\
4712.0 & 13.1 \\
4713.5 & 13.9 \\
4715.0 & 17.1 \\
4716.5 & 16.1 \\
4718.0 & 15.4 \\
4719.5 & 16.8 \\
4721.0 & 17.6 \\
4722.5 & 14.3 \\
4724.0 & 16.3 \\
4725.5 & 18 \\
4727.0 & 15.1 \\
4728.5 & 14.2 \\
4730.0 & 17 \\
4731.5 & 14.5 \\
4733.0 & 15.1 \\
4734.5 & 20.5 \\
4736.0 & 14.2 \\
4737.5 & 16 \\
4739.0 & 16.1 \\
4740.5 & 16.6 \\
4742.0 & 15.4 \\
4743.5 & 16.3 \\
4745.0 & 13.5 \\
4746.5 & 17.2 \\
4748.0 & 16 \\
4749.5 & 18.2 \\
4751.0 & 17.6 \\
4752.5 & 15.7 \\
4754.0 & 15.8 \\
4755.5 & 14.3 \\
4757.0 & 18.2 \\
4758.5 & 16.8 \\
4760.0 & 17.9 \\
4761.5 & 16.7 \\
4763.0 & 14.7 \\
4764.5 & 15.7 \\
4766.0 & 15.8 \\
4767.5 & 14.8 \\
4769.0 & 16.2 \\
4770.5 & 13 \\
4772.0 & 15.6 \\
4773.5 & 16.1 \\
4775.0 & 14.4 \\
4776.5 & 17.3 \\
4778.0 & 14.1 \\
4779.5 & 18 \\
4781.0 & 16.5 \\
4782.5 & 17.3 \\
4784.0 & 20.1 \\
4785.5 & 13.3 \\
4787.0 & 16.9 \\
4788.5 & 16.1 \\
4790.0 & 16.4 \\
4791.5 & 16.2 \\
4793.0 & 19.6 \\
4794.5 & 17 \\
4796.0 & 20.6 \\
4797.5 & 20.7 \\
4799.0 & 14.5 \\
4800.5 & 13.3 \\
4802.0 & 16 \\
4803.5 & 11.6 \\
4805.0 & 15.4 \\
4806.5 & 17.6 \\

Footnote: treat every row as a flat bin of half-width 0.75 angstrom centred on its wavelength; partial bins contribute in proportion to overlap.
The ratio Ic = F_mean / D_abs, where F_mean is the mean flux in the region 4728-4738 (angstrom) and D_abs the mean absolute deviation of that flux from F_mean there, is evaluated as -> 9.8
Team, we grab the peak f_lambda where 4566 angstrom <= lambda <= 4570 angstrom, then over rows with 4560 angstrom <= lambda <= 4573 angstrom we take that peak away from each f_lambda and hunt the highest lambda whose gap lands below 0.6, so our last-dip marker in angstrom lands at 4569.5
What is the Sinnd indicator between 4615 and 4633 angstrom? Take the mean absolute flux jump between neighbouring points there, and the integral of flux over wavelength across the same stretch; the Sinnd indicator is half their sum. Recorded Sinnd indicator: 149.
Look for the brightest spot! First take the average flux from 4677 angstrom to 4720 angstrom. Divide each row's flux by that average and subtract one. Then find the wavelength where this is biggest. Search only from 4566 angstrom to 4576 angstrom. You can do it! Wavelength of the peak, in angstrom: 4571.0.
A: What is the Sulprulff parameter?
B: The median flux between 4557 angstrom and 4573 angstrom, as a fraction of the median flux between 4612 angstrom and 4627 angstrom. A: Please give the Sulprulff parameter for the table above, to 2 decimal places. 0.99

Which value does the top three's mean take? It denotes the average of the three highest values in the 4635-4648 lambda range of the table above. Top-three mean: 17.8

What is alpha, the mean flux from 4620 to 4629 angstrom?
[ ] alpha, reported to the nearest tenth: 16.7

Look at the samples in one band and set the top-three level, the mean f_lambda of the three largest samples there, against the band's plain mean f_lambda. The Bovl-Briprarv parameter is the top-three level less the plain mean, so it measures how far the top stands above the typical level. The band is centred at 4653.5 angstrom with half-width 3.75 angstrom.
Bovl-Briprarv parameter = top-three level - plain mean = 0.50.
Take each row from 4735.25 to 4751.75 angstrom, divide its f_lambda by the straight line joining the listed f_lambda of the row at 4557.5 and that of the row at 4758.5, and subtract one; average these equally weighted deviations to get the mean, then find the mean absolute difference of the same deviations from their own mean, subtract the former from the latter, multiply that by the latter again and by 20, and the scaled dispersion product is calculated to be 0.11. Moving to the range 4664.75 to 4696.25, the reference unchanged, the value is 0.06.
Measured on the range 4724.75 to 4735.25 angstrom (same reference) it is 0.27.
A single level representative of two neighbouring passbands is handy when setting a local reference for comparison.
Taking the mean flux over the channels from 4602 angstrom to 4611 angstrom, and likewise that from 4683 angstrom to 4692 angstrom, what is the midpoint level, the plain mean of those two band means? 16.4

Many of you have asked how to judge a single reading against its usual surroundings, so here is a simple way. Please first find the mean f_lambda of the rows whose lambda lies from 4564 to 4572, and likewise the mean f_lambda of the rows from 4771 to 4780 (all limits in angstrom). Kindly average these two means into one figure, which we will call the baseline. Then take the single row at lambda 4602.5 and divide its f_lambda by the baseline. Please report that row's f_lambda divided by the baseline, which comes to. 1.01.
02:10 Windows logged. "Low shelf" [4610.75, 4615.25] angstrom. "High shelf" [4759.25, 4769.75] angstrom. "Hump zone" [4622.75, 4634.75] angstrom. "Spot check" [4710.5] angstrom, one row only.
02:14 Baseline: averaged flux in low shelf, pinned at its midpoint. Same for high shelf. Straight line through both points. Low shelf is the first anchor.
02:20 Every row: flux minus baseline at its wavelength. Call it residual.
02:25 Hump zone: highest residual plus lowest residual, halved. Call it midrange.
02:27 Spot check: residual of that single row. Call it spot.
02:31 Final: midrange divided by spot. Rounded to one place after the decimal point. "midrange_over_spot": 2.7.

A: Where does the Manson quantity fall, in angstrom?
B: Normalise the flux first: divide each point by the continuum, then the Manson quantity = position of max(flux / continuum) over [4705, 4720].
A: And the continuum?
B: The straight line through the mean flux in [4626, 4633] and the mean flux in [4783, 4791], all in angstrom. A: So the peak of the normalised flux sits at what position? 4709.0 angstrom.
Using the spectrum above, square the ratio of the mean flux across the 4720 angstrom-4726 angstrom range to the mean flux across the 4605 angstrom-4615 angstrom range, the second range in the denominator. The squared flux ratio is 0.93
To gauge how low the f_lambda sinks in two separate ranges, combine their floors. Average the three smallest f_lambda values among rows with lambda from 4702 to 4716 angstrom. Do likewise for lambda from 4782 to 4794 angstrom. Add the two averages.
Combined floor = 28.6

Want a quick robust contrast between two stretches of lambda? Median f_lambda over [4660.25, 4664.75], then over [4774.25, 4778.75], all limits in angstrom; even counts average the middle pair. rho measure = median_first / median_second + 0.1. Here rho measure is 1.29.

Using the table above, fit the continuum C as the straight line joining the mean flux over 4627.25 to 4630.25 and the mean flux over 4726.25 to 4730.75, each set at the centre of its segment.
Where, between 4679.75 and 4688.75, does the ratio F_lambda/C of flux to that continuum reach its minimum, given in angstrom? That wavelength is 4685.0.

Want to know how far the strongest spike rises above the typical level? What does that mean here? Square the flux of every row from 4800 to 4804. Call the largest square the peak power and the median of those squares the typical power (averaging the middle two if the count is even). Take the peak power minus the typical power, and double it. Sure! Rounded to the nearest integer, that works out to 158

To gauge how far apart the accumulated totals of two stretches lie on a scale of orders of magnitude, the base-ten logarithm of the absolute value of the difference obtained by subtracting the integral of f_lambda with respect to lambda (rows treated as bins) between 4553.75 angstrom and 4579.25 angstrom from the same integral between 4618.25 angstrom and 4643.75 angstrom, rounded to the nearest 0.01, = -0.82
